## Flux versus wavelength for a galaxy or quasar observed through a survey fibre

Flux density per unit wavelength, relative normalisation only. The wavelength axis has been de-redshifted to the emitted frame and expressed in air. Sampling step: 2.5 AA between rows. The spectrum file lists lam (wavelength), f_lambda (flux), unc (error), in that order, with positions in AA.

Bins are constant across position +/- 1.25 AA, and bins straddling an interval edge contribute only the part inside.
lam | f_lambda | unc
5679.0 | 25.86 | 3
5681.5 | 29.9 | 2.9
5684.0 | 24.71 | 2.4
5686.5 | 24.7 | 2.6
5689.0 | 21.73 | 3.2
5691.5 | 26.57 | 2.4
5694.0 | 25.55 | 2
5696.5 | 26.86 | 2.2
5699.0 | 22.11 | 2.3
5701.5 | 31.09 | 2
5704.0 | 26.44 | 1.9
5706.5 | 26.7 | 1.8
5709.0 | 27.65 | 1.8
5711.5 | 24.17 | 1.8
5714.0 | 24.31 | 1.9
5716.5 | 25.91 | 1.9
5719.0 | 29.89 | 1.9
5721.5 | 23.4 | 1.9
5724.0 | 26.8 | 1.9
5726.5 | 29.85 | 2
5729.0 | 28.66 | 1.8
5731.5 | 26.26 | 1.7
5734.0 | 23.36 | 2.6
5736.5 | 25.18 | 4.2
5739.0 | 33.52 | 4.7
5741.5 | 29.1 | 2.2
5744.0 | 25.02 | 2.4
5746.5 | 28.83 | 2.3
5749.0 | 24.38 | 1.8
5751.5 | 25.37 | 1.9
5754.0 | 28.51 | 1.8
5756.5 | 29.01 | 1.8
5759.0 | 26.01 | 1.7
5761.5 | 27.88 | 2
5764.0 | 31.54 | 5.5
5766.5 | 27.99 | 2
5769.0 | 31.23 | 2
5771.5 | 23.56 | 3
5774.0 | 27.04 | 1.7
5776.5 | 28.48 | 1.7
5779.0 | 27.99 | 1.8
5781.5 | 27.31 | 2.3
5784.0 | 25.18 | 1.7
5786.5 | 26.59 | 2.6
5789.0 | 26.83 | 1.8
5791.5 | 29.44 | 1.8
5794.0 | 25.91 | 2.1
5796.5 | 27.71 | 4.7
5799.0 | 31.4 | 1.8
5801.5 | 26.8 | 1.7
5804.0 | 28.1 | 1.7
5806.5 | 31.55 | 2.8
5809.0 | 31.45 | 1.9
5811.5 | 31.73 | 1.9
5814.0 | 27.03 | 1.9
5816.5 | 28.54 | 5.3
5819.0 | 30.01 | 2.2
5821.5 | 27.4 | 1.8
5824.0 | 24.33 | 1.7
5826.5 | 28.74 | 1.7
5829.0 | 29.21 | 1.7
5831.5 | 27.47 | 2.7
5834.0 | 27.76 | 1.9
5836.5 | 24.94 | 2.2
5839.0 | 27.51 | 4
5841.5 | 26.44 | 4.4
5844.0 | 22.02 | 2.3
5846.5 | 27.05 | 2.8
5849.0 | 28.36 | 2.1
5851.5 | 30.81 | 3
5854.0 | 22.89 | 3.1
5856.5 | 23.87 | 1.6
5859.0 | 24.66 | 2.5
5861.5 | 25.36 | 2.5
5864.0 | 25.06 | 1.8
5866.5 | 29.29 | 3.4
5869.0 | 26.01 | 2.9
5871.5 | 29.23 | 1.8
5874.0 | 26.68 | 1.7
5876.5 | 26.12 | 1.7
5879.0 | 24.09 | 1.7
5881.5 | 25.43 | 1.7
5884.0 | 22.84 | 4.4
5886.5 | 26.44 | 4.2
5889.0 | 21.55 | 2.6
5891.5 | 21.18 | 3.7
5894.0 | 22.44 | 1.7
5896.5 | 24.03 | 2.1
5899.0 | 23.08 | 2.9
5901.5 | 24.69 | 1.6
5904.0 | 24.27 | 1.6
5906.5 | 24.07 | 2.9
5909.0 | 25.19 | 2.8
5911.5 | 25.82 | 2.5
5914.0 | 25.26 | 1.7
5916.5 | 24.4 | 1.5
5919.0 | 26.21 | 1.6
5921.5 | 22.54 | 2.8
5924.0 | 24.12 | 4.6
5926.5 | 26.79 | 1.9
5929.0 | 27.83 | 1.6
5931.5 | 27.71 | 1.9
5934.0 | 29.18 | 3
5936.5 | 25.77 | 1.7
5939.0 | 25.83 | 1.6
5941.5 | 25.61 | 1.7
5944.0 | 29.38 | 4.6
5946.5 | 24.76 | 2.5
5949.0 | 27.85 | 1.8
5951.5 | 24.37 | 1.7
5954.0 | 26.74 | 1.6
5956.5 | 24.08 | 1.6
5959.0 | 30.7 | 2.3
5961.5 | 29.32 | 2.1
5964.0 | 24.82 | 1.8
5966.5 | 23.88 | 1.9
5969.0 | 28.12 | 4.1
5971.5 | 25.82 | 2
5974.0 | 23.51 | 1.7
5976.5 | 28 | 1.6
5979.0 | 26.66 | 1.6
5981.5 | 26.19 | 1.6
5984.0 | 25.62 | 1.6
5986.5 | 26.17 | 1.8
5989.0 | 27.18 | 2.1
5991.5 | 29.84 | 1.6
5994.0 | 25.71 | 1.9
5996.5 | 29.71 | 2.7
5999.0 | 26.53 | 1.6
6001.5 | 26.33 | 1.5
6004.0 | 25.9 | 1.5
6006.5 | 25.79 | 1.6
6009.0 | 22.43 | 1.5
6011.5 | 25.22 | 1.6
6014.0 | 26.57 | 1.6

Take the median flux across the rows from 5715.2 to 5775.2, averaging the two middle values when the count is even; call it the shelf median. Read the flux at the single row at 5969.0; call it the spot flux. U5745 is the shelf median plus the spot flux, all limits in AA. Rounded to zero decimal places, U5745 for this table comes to 56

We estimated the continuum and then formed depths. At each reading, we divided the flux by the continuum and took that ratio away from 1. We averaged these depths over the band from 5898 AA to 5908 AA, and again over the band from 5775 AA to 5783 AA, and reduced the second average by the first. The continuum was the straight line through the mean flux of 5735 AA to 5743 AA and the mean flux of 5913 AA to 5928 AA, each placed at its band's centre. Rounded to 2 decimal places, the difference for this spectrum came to -0.04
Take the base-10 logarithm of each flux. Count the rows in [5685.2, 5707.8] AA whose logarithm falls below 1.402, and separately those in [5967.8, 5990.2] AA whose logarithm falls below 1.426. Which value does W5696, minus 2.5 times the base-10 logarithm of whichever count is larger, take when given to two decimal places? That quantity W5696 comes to -1.95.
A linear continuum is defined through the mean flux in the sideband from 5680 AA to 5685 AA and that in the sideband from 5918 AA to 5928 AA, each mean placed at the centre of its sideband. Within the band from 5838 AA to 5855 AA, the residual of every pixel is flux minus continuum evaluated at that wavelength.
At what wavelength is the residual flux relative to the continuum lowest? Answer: 5844.0 AA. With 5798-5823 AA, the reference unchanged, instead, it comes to 5801.5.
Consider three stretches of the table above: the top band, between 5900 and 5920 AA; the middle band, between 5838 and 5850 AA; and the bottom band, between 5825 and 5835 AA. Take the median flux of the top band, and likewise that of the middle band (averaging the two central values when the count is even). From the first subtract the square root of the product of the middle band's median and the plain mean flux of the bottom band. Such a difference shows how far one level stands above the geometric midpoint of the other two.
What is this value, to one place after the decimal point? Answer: -2.7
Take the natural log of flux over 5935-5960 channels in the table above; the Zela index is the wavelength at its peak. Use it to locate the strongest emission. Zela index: 5959.0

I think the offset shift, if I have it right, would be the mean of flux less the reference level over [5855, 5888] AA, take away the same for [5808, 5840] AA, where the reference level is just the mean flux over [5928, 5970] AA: -2.4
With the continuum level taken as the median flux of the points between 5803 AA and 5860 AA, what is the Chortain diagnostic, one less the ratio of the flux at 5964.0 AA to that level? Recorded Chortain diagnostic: 0.10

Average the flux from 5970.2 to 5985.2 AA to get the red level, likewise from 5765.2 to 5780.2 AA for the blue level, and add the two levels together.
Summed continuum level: 53.7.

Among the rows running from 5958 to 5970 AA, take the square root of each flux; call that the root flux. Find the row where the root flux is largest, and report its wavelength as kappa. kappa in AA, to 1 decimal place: 5959.0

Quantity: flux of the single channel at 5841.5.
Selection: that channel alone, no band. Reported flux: 26.44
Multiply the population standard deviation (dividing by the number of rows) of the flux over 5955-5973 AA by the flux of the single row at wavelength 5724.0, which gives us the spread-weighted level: 67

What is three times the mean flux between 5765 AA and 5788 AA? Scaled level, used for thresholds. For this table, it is 82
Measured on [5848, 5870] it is 79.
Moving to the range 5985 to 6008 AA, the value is 81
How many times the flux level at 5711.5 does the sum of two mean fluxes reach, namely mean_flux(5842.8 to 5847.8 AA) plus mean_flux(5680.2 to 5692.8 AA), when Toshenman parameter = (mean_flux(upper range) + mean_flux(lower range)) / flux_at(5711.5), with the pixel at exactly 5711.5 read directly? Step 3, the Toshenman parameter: 2.07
